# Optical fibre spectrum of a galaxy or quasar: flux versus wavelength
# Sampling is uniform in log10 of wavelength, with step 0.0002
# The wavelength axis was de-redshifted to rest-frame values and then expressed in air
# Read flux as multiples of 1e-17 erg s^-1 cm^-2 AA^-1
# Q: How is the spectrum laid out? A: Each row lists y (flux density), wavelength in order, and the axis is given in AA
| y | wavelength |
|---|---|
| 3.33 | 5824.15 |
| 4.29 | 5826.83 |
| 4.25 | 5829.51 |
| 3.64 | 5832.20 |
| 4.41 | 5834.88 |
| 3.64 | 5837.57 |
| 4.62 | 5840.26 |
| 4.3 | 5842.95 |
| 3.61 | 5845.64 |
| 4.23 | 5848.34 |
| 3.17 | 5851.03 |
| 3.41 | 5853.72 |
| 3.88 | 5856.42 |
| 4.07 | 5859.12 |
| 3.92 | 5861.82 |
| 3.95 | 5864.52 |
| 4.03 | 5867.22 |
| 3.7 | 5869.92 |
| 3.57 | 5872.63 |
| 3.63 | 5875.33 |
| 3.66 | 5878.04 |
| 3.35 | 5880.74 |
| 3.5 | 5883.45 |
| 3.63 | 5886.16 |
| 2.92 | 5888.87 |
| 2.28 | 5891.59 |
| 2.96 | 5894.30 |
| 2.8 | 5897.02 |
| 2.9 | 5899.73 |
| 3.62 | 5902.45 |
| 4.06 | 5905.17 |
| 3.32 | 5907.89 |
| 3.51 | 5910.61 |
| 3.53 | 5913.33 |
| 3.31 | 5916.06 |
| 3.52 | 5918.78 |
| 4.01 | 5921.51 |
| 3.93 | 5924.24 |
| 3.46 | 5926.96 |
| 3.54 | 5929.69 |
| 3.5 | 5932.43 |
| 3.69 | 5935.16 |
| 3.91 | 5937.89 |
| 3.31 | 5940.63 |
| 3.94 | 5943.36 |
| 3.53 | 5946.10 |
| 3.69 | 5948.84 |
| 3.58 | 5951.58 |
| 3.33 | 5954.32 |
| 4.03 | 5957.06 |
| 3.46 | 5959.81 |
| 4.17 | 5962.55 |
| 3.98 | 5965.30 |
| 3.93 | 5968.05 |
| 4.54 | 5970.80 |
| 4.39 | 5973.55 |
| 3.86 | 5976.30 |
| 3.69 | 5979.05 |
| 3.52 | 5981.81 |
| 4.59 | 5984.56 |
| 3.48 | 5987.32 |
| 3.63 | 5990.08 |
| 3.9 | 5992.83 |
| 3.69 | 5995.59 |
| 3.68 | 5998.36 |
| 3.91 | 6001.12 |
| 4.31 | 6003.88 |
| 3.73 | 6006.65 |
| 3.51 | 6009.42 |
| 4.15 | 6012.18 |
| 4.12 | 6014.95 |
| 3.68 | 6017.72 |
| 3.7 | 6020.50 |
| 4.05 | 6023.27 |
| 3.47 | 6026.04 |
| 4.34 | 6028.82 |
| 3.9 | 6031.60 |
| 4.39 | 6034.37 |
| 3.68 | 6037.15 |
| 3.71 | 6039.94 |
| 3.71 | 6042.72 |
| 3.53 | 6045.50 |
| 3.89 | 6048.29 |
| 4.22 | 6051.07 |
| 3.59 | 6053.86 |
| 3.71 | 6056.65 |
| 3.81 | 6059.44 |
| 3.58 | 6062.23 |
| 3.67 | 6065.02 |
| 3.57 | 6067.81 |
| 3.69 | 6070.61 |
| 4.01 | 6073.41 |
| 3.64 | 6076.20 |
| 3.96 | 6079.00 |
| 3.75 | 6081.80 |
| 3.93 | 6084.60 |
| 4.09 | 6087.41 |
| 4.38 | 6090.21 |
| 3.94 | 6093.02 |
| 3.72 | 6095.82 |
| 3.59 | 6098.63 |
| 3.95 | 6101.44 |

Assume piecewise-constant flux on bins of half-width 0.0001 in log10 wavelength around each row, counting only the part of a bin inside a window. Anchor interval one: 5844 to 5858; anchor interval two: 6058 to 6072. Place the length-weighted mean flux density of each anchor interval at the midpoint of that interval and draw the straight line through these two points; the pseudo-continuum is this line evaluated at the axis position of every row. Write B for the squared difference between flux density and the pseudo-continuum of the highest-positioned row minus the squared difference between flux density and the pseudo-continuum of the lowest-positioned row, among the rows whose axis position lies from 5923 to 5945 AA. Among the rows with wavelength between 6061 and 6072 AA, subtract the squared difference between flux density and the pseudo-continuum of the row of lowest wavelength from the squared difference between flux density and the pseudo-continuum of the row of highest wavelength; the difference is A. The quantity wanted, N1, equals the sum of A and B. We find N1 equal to 0.0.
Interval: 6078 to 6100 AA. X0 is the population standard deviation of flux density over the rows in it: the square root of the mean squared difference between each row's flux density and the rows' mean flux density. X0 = 0.23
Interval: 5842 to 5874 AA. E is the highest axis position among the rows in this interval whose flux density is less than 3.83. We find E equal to 5872.63 AA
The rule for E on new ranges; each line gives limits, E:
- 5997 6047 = 6045.50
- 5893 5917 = 5916.06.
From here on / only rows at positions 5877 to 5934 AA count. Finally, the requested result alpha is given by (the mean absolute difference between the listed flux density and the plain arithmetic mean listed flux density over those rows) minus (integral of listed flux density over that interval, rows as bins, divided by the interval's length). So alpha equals -3.08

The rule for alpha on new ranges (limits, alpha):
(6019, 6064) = -3.60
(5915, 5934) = -3.41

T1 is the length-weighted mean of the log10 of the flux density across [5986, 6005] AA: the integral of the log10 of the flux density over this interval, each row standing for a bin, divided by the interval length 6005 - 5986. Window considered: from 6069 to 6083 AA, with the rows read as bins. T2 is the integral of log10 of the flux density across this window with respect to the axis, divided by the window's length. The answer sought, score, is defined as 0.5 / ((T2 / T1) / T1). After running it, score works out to 0.288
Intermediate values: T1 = 0.578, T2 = 0.580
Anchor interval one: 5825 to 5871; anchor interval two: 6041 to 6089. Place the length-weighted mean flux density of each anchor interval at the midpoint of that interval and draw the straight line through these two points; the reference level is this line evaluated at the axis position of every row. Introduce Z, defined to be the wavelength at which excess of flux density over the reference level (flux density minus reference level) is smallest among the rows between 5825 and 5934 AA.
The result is 5891.59 AA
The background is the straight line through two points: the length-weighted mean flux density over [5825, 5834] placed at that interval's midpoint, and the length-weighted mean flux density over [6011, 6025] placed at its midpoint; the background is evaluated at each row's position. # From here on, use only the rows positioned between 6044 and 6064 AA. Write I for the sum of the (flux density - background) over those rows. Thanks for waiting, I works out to -1.0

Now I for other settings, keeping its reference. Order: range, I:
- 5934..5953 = -2.1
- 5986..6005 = -1.0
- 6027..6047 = -0.1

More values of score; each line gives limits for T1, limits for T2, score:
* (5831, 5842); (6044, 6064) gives 0.323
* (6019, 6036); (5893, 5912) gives 0.345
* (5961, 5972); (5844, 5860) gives 0.333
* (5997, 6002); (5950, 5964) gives 0.294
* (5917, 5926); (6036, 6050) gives 0.292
